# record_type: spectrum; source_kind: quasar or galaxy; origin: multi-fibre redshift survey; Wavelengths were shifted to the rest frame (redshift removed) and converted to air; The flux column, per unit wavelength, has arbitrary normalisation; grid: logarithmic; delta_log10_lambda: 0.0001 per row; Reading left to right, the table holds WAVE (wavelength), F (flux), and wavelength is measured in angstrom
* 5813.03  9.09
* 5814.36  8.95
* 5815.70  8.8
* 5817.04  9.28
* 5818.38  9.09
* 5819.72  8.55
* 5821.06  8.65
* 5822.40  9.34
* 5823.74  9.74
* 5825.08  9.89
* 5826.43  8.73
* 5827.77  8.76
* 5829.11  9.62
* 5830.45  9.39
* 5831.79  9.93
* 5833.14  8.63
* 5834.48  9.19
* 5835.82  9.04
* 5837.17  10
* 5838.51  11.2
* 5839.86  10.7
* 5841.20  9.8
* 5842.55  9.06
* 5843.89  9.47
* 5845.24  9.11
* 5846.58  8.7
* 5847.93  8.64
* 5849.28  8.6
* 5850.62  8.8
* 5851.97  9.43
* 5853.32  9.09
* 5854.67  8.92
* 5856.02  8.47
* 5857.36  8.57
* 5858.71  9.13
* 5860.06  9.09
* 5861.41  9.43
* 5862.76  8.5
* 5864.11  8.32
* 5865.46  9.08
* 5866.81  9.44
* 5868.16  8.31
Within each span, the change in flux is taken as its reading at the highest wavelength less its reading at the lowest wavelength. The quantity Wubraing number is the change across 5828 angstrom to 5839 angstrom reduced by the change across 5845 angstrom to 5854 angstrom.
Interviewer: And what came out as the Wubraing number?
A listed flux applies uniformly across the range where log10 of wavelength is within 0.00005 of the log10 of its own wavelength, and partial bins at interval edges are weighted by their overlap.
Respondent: 1.6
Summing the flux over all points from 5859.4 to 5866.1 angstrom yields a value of 44.4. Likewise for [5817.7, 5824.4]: 45.4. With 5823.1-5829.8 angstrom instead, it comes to 46.7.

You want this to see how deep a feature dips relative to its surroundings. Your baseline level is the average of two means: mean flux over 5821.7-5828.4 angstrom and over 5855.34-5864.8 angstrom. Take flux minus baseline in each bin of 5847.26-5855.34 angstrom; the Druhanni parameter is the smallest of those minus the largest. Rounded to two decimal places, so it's -0.83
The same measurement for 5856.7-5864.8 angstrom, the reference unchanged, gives -1.11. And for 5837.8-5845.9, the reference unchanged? -2.14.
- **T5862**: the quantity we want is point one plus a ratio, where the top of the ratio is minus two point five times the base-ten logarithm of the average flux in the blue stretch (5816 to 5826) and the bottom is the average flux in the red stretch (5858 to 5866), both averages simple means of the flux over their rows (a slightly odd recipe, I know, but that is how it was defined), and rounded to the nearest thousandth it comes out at -0.170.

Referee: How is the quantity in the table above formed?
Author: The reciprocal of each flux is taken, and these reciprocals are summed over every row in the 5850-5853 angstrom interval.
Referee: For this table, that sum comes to 0.22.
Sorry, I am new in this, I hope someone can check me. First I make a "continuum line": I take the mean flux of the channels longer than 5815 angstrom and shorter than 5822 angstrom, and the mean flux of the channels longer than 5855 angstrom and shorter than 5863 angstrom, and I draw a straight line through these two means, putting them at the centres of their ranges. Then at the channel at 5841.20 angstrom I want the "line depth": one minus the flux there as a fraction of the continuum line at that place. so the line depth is -0.10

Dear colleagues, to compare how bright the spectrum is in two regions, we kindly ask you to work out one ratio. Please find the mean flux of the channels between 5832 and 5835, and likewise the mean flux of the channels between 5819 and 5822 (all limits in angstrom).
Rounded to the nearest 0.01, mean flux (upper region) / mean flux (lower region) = 1.04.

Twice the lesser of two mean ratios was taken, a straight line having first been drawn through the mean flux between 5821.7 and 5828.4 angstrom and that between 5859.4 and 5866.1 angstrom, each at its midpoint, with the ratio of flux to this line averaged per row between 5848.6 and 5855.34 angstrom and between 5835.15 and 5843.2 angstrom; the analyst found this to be 1.99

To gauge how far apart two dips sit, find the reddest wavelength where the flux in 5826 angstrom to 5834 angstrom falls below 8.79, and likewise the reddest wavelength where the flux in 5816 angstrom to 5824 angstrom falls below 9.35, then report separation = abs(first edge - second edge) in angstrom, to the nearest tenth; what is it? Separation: 10.7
